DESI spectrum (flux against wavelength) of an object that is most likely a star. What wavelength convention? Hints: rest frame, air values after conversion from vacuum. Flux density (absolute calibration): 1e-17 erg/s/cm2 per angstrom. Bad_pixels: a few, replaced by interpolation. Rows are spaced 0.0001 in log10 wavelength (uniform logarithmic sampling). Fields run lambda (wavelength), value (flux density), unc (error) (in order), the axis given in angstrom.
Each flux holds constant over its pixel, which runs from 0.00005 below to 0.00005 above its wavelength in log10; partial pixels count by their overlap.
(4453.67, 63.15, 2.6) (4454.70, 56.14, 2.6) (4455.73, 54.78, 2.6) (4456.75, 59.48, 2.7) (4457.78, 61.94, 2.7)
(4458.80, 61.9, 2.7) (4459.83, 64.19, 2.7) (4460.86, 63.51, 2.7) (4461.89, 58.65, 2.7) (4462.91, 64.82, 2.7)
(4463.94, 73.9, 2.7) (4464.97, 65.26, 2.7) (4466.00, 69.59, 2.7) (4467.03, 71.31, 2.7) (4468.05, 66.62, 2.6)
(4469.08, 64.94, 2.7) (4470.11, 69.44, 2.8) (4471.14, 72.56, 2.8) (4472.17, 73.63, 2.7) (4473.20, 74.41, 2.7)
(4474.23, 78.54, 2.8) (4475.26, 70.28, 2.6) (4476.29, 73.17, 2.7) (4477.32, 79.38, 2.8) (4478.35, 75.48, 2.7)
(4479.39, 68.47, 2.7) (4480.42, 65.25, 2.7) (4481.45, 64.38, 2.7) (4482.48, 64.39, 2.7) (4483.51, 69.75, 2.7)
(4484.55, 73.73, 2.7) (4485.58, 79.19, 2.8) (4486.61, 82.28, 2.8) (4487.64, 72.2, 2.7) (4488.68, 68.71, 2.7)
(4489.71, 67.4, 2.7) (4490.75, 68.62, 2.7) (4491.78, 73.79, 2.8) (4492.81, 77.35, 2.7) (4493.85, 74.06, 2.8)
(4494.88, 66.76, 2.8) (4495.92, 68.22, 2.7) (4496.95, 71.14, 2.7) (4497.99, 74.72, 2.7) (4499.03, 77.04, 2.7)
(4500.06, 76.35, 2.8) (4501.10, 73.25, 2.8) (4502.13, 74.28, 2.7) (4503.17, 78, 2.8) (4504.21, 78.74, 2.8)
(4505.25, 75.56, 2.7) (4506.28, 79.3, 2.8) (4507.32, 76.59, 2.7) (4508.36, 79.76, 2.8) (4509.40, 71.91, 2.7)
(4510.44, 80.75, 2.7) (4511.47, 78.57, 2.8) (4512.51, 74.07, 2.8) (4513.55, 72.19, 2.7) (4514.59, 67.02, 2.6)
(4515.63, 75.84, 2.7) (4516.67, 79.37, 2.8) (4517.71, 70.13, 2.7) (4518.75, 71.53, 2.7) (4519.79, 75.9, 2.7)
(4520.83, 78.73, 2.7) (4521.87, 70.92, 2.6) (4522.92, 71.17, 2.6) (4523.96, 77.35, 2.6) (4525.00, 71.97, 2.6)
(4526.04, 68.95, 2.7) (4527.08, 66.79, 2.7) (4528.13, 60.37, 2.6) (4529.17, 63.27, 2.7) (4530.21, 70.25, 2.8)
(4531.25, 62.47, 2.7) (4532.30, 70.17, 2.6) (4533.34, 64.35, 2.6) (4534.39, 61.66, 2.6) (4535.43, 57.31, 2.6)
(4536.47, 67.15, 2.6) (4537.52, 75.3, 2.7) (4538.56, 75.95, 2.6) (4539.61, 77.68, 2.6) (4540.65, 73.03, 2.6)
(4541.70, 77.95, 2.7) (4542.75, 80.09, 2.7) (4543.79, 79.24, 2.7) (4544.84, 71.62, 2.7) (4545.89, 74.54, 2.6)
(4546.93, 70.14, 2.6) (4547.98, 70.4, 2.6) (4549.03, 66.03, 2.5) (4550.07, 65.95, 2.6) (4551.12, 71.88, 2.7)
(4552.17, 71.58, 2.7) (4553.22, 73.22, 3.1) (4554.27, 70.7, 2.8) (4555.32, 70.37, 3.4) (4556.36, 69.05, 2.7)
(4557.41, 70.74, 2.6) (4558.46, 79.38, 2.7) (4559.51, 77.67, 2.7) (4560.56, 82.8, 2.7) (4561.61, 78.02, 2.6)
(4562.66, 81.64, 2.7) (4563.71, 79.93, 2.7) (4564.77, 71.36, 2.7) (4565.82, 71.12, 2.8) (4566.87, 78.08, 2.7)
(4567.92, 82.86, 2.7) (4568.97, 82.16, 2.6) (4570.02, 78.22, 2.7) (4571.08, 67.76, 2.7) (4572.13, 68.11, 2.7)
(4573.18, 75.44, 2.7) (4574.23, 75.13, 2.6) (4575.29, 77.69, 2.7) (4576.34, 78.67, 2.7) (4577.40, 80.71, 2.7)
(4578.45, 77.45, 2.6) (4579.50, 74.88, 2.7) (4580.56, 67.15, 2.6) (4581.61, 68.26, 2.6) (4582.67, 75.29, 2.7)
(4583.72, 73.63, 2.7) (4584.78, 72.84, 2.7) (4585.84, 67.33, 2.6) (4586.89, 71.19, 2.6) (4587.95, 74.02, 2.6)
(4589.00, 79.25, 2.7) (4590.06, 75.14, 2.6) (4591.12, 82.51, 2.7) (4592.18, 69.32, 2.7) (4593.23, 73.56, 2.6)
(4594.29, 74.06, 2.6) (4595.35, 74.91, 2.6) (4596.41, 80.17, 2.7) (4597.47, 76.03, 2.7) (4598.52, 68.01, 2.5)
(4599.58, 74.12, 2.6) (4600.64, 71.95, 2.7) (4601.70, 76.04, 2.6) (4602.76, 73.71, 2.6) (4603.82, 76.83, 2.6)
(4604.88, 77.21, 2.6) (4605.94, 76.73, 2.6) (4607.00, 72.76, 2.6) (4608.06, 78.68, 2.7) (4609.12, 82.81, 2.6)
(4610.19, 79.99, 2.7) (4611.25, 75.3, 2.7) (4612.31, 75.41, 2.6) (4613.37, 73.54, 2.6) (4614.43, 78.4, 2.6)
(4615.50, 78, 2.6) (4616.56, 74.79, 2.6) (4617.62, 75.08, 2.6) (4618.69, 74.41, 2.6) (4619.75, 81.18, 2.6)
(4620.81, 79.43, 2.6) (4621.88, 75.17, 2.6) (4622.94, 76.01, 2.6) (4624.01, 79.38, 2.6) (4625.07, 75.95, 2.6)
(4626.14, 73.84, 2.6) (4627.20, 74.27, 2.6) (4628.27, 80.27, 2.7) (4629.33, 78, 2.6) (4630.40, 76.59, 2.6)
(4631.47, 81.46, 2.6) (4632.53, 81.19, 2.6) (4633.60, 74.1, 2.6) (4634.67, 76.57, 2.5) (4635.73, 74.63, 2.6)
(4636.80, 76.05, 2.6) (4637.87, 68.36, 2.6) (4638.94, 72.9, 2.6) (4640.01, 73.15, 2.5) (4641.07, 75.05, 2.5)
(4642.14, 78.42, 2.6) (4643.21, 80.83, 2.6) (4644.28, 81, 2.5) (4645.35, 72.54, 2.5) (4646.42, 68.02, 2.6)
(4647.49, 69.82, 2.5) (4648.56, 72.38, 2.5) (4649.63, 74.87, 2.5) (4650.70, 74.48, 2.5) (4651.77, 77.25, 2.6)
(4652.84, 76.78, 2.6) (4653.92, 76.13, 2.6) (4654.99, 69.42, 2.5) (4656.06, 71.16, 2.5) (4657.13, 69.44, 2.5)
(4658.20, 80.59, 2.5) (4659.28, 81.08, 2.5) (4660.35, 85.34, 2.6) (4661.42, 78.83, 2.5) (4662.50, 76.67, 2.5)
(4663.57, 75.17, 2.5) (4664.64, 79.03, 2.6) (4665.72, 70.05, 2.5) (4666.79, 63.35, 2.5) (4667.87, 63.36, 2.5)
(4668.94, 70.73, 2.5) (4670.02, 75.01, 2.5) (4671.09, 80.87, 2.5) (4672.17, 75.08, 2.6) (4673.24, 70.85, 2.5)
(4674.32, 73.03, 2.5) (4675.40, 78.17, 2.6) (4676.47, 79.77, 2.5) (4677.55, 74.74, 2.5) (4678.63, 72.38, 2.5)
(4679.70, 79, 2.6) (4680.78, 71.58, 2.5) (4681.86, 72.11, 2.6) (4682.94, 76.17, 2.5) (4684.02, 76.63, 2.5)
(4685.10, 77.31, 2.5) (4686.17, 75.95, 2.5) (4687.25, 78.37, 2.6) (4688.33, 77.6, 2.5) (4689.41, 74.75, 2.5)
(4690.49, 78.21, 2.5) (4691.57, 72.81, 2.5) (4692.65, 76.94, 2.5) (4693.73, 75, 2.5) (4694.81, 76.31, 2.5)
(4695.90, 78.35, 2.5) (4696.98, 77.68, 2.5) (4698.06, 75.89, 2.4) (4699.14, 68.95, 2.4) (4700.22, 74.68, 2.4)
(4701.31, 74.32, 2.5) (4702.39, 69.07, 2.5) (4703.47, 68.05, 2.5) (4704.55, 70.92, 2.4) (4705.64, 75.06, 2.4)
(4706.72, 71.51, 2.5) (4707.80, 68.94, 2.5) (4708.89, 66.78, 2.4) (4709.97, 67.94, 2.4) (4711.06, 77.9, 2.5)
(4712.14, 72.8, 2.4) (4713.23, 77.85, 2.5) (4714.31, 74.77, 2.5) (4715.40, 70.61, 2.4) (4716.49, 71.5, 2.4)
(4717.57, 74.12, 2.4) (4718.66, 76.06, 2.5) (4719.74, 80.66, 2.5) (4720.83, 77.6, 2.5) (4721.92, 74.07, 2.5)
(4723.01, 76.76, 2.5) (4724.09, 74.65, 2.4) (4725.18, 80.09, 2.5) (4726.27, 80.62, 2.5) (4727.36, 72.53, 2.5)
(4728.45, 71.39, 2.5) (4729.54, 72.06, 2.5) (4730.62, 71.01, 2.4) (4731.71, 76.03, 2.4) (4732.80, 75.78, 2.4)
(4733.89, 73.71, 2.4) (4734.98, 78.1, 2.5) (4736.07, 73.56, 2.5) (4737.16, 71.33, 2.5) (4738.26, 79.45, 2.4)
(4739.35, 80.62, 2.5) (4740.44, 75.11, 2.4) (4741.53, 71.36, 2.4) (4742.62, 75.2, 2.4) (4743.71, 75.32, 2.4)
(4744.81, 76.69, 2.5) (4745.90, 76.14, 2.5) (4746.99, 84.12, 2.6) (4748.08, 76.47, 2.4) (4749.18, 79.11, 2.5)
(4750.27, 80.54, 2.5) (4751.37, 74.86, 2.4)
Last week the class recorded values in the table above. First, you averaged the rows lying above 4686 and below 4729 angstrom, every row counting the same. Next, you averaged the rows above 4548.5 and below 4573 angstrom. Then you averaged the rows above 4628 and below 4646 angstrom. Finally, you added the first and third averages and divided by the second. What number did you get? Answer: 2.03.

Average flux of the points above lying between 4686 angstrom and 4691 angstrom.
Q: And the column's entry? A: 77.0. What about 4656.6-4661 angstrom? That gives 79.1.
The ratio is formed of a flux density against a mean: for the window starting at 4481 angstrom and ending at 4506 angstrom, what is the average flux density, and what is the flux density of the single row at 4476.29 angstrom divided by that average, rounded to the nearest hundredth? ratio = 1.00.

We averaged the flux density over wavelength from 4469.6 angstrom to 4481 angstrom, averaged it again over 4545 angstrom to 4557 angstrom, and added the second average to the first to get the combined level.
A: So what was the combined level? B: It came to 143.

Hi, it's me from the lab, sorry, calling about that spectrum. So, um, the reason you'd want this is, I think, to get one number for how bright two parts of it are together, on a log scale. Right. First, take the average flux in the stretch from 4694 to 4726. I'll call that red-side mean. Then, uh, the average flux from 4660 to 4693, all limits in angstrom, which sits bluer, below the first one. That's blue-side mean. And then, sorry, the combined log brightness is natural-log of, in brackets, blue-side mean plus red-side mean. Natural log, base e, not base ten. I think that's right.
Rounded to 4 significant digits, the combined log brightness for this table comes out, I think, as 5.005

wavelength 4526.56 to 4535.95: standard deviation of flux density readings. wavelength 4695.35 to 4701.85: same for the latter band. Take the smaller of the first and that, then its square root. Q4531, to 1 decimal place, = 1.8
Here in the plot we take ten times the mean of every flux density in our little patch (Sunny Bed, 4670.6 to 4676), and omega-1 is 756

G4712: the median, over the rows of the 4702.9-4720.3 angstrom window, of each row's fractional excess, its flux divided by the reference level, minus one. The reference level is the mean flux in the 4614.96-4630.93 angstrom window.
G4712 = -0.061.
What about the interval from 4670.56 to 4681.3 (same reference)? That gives -0.025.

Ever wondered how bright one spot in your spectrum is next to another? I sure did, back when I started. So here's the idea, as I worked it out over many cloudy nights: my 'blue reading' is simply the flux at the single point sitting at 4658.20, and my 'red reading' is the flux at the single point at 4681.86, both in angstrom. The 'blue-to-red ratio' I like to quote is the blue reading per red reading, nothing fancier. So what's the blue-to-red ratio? 1.12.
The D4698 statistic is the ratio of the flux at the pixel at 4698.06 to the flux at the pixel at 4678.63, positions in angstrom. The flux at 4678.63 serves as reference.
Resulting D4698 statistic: 1.05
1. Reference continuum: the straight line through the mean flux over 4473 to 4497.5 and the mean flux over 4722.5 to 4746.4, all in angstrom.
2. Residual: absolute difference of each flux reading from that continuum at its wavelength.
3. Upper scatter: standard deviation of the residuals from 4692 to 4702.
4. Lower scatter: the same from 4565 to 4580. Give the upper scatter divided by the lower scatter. 0.7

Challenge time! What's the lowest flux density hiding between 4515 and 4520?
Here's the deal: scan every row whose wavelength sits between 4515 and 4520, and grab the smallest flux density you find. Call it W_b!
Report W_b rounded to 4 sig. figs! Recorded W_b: 70.13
